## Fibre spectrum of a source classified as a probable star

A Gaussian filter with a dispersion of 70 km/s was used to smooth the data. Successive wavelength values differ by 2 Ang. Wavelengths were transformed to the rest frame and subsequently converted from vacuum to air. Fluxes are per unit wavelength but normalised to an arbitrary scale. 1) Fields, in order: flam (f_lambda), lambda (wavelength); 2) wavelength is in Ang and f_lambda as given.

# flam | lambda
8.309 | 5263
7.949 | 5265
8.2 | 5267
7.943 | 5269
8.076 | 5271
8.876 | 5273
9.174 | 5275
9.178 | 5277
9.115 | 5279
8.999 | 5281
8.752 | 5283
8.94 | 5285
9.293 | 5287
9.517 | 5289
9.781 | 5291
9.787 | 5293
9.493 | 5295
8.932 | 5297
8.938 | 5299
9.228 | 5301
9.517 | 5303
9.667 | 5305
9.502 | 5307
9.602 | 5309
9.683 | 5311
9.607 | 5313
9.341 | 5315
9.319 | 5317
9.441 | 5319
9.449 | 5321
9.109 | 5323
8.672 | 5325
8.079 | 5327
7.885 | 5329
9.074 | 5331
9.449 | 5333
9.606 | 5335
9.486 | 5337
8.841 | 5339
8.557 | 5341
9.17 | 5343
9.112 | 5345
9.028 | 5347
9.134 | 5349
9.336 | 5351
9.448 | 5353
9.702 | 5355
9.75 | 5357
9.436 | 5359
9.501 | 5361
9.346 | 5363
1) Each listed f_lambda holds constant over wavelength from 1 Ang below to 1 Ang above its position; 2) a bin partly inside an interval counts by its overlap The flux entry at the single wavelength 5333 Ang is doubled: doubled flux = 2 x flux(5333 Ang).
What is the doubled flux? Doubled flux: 18.9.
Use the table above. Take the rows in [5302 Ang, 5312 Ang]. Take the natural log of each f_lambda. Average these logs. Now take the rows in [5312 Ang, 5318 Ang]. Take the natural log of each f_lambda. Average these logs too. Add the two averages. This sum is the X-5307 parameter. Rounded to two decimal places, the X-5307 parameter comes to 4.50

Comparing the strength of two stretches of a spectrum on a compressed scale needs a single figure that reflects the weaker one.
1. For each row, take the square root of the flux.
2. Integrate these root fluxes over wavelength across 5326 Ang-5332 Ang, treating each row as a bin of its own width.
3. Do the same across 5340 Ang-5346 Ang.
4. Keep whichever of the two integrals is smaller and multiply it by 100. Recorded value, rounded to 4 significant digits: 1733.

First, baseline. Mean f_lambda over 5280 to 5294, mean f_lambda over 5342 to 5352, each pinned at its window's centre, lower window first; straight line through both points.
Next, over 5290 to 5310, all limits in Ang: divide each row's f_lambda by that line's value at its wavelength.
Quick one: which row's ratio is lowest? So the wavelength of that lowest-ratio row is 5297 Ang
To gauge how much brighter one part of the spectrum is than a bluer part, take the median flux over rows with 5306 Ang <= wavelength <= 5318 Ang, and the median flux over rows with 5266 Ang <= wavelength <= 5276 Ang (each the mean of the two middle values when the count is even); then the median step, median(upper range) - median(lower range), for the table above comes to 1.4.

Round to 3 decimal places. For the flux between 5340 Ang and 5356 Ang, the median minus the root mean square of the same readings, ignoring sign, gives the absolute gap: 0.039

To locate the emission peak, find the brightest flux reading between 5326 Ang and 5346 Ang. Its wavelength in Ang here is 5335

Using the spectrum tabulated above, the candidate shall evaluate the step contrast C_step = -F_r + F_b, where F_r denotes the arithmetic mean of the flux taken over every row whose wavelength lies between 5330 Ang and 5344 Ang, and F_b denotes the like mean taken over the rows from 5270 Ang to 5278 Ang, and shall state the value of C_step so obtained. -0.34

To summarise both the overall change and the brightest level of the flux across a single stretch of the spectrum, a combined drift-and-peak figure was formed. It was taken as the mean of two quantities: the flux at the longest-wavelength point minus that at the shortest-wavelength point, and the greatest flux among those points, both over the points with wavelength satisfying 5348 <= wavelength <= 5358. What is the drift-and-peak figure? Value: 5.18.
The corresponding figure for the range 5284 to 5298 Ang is 4.89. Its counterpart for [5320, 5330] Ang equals 3.94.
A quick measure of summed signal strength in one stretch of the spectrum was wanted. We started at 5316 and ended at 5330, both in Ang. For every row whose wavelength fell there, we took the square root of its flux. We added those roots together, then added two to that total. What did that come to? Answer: 22.8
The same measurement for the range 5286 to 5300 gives 23.4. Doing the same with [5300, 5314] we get 23.6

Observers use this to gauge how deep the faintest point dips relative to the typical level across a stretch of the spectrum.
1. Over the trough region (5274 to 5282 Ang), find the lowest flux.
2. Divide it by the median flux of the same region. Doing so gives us 0.984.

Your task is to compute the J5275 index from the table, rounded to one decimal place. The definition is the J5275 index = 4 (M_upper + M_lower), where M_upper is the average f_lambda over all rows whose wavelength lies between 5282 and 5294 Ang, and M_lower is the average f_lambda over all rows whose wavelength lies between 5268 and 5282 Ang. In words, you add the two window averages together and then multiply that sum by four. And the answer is 72.4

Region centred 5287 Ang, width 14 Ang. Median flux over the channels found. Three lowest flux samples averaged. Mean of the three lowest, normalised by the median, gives 0.96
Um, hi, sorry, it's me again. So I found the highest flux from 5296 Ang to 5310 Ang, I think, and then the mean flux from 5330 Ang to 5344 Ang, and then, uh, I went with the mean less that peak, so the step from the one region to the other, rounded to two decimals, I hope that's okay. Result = -0.50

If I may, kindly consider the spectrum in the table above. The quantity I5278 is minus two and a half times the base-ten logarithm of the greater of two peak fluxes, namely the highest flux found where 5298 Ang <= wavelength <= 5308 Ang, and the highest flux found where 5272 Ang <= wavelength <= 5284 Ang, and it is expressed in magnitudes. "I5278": -2.46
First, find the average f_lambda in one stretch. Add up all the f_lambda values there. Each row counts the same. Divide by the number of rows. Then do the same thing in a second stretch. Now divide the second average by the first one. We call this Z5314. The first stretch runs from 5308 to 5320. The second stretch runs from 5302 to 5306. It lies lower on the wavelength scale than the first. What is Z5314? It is 1.01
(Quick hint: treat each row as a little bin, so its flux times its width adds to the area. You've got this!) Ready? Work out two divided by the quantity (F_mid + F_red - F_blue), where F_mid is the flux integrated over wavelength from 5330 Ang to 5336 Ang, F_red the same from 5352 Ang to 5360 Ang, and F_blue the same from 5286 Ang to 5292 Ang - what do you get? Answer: 0.0264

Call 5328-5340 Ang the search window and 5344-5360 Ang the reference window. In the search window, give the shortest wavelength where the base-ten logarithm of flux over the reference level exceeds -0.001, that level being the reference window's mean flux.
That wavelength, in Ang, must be 5333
